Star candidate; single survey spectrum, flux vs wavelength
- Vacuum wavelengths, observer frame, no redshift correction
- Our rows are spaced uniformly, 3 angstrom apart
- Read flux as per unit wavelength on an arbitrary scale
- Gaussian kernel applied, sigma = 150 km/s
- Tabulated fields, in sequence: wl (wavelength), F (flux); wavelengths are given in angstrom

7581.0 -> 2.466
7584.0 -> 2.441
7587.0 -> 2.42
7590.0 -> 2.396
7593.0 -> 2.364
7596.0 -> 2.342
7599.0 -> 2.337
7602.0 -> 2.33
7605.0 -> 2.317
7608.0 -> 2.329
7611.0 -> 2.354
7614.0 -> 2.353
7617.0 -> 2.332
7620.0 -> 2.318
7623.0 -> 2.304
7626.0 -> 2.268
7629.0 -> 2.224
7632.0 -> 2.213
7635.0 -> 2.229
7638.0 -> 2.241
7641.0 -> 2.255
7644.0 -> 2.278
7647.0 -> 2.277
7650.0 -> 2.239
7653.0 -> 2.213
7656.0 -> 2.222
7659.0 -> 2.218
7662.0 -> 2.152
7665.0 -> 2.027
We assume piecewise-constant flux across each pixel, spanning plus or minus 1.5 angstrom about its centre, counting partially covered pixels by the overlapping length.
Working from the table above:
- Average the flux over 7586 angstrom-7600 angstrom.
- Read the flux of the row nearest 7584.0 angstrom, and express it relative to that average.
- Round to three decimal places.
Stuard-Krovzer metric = 1.029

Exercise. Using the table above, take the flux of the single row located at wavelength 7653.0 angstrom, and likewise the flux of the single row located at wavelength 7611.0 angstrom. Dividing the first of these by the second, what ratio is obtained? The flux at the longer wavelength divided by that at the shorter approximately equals 0.94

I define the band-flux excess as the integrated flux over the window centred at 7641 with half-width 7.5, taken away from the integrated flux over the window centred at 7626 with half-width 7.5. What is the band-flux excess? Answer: 0.14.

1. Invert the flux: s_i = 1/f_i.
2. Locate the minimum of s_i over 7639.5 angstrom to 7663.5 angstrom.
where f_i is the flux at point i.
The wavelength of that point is 7644.0 angstrom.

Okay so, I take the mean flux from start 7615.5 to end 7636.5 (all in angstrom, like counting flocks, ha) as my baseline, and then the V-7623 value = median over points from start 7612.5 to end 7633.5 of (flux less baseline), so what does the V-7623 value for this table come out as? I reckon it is 0.03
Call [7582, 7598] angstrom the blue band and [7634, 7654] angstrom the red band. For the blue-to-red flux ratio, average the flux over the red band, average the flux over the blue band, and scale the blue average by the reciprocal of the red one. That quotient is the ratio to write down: 1.06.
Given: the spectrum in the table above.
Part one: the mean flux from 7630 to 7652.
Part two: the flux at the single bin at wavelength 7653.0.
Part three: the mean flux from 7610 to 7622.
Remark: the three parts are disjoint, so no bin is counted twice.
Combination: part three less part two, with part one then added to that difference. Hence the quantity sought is 2.37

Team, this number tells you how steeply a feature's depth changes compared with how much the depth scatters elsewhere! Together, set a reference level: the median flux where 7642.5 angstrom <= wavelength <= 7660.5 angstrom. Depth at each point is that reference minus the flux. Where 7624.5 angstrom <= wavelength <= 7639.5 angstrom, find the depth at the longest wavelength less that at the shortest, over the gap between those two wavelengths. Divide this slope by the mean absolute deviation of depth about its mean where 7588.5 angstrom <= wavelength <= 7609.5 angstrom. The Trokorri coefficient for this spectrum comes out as 0.1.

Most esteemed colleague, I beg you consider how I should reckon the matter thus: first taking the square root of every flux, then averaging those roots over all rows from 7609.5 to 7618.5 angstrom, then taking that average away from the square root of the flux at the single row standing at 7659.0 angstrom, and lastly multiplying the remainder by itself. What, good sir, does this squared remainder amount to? 0.0018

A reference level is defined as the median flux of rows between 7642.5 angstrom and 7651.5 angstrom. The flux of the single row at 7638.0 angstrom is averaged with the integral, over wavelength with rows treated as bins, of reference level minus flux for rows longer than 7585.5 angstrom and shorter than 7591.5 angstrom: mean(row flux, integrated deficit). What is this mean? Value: 0.73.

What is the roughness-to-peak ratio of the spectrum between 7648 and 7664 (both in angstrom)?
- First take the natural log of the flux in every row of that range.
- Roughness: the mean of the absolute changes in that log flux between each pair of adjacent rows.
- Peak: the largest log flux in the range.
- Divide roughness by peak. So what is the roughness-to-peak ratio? 0.015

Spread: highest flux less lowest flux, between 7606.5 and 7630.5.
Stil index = 0.13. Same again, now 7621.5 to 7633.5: 0.09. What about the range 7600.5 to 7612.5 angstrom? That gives 0.04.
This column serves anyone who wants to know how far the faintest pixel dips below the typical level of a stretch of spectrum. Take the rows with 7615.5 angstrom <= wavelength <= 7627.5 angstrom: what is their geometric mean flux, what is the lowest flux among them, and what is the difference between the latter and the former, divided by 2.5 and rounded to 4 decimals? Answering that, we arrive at -0.0150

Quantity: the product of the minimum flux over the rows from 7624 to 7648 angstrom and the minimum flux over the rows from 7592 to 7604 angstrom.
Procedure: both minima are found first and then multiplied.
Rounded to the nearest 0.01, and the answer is 5.16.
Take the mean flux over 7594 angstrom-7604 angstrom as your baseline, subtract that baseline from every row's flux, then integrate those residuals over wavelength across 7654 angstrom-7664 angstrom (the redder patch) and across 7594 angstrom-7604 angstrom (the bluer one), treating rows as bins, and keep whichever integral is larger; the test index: 0.00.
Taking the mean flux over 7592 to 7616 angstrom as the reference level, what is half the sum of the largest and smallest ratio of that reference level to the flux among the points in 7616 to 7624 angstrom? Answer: 1.01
